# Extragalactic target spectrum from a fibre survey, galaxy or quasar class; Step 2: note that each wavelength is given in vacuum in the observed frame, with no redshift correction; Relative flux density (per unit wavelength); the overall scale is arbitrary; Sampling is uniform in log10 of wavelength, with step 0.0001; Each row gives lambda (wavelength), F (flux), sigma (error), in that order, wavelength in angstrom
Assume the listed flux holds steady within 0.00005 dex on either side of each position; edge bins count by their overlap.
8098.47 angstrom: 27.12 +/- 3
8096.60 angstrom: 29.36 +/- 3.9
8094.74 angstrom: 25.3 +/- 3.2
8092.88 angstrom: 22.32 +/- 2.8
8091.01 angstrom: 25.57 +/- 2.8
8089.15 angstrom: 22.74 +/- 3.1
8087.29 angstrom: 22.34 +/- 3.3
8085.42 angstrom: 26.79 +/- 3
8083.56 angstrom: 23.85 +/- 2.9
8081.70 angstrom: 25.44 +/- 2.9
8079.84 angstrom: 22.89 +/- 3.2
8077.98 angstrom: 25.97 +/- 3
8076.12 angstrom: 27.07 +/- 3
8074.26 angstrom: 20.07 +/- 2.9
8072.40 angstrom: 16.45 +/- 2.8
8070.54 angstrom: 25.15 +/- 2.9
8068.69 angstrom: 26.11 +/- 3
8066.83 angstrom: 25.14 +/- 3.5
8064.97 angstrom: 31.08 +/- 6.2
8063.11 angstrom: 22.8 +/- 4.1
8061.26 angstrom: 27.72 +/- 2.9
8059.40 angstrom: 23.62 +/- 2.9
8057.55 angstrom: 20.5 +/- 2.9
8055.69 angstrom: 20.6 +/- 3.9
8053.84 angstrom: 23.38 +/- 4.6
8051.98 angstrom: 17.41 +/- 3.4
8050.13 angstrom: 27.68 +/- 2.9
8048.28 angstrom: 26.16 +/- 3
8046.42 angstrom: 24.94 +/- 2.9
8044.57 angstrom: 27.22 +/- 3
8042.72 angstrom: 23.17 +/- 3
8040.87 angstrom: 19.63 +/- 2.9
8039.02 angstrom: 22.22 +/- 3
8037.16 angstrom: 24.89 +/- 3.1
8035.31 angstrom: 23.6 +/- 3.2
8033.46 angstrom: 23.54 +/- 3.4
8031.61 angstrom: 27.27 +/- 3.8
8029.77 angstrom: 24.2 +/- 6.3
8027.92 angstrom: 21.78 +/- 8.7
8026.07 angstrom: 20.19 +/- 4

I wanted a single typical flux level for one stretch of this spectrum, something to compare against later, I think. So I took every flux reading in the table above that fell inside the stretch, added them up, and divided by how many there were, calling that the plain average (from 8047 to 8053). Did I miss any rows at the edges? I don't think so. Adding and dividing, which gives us 23.8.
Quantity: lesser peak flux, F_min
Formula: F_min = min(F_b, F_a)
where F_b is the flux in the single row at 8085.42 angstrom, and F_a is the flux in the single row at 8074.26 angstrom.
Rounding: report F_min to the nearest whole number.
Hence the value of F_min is 20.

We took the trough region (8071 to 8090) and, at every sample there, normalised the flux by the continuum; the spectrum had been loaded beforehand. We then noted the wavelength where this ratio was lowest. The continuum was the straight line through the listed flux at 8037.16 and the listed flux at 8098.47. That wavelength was 8072.40 angstrom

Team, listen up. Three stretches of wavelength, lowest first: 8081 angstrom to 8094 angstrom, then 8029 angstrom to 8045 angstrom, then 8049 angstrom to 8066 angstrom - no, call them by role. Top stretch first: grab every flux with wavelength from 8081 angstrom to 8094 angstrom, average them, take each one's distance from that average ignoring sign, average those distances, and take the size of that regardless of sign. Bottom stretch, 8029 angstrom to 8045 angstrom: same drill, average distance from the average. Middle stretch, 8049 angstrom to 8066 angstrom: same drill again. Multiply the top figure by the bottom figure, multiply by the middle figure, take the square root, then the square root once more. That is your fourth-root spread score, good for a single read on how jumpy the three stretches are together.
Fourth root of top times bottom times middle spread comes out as 1.71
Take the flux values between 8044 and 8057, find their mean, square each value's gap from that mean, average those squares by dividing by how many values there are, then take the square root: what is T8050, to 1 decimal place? 3.5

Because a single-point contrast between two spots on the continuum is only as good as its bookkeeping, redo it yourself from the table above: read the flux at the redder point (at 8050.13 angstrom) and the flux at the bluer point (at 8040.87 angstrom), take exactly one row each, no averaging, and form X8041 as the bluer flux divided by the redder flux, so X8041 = 0.71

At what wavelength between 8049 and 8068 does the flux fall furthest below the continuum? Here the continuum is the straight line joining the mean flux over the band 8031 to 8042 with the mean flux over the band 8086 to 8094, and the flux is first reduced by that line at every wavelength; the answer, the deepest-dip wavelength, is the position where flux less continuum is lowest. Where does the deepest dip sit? 8051.98 angstrom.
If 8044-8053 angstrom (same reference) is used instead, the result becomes 8051.98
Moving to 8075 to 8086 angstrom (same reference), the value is 8079.84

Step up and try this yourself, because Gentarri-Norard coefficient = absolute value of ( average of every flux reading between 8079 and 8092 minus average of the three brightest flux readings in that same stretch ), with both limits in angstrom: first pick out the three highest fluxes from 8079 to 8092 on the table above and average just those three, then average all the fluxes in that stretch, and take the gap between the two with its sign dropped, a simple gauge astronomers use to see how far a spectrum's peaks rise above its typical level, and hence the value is 1.7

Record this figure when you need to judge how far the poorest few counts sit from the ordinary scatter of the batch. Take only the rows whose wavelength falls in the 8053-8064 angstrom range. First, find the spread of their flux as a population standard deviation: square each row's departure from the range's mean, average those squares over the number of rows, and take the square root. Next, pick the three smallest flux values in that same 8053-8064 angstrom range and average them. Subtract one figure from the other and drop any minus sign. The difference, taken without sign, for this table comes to 18.9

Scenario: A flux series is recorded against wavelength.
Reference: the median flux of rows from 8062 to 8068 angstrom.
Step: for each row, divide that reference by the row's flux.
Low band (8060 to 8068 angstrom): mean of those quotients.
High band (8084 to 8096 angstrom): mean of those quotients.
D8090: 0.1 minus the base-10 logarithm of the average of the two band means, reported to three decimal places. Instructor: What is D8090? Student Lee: 0.100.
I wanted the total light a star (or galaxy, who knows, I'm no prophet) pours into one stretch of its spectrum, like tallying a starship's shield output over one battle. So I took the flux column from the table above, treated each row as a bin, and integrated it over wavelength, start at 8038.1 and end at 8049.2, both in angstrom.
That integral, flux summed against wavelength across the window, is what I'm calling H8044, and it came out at 265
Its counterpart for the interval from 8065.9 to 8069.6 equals 95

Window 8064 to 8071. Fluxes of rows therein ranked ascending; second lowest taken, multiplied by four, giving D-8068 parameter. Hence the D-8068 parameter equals 101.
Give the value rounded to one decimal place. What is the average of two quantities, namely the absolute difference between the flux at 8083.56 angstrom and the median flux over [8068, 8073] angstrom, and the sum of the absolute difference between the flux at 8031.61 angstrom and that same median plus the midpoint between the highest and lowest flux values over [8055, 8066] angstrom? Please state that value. 14.6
